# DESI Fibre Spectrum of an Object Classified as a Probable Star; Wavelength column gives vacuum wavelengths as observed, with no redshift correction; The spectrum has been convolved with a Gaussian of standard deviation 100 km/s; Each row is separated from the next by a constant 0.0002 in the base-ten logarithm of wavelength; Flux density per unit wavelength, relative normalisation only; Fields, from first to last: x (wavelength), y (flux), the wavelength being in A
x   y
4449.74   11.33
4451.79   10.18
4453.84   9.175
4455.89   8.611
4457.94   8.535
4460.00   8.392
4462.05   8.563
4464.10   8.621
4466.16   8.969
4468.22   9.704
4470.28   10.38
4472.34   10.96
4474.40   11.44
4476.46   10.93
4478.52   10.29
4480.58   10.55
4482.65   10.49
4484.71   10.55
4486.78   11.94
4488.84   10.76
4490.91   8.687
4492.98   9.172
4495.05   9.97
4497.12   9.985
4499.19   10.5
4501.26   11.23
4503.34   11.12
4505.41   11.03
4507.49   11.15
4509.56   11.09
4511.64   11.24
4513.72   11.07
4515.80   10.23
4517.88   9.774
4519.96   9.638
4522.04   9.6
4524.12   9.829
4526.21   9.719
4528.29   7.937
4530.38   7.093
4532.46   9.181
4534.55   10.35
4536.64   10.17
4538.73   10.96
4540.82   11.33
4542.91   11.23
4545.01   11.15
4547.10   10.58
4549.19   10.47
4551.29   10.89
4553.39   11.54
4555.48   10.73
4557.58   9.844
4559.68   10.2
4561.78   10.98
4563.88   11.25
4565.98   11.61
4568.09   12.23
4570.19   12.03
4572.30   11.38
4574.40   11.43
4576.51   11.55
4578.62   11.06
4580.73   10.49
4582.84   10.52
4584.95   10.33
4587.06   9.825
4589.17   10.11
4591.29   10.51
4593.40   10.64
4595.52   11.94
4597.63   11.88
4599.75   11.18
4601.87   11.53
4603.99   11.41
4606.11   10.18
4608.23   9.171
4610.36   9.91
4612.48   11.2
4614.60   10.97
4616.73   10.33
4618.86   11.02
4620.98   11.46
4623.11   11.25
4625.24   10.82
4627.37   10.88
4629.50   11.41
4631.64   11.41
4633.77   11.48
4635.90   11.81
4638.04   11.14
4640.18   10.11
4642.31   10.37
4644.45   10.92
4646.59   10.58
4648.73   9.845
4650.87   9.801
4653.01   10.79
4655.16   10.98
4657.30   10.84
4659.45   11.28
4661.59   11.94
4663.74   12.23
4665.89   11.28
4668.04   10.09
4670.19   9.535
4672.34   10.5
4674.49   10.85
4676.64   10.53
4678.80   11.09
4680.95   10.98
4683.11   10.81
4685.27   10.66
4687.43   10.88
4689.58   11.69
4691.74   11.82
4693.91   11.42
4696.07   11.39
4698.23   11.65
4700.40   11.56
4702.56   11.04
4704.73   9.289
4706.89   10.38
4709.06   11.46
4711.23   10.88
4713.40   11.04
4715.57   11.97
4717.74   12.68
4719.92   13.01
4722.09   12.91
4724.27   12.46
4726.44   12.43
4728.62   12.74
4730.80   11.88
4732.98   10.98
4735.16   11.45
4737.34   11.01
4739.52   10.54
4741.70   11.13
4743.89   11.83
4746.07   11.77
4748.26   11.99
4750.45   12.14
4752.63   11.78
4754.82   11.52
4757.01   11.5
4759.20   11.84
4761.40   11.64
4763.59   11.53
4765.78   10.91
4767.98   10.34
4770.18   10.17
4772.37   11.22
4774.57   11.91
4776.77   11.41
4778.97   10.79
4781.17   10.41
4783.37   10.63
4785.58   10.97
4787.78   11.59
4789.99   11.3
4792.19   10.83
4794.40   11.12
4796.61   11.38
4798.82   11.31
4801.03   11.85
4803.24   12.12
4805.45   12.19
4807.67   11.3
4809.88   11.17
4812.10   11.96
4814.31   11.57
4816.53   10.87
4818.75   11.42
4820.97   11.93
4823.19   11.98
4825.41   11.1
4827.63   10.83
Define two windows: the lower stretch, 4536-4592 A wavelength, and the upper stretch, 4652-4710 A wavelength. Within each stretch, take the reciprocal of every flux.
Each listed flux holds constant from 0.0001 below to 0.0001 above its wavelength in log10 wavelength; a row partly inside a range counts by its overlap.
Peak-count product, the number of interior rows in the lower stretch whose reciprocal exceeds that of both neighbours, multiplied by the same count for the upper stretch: 30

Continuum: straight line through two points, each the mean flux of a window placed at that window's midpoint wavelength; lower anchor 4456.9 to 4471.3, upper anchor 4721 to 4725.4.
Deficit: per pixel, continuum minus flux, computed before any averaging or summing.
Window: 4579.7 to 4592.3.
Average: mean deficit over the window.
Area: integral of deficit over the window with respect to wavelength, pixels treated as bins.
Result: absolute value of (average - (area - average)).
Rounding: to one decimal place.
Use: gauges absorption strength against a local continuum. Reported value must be 4.8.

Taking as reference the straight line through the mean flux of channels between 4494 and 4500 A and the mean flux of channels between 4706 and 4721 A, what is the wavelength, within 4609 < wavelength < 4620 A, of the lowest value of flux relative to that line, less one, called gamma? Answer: 4610.36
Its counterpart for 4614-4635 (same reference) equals 4616.73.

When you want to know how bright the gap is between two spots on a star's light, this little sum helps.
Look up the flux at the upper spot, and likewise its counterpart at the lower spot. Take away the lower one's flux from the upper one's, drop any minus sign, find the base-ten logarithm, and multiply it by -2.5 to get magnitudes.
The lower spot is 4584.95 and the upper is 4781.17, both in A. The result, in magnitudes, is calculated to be 2.7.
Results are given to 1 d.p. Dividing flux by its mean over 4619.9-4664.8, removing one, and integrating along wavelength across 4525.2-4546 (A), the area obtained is -2.1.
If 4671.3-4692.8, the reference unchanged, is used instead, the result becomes -0.1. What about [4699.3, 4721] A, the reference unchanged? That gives 0.6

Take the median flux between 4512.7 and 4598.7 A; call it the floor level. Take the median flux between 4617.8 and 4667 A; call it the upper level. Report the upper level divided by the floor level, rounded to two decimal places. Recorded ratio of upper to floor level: 1.04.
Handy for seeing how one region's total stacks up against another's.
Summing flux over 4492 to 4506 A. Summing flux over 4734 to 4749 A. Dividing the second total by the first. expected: 1.09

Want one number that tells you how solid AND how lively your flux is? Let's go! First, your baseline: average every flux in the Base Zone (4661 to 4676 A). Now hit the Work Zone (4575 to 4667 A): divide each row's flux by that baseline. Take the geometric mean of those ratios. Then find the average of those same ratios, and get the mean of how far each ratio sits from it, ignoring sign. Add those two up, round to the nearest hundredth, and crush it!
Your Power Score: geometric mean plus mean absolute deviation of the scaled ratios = 1.05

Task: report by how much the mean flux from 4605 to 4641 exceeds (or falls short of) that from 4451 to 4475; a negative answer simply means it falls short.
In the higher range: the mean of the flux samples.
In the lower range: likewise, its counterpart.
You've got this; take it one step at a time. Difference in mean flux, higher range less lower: 1.4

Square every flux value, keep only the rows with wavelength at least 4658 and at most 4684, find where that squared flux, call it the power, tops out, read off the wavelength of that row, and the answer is 4663.74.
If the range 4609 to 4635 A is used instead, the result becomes 4633.77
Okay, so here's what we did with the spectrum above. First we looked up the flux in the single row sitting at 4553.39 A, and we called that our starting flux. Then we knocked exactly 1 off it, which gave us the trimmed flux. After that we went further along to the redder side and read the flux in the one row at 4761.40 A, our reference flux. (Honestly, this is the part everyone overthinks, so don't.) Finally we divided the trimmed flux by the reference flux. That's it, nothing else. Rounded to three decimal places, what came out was 0.905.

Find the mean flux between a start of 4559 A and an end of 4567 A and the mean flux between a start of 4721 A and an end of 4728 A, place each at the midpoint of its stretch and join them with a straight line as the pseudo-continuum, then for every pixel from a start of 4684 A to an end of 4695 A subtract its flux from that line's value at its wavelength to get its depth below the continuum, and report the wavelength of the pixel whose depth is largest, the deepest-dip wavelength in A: 4685.27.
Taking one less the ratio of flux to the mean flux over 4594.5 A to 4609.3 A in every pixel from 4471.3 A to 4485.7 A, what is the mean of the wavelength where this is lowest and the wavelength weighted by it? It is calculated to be 4478.2 A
